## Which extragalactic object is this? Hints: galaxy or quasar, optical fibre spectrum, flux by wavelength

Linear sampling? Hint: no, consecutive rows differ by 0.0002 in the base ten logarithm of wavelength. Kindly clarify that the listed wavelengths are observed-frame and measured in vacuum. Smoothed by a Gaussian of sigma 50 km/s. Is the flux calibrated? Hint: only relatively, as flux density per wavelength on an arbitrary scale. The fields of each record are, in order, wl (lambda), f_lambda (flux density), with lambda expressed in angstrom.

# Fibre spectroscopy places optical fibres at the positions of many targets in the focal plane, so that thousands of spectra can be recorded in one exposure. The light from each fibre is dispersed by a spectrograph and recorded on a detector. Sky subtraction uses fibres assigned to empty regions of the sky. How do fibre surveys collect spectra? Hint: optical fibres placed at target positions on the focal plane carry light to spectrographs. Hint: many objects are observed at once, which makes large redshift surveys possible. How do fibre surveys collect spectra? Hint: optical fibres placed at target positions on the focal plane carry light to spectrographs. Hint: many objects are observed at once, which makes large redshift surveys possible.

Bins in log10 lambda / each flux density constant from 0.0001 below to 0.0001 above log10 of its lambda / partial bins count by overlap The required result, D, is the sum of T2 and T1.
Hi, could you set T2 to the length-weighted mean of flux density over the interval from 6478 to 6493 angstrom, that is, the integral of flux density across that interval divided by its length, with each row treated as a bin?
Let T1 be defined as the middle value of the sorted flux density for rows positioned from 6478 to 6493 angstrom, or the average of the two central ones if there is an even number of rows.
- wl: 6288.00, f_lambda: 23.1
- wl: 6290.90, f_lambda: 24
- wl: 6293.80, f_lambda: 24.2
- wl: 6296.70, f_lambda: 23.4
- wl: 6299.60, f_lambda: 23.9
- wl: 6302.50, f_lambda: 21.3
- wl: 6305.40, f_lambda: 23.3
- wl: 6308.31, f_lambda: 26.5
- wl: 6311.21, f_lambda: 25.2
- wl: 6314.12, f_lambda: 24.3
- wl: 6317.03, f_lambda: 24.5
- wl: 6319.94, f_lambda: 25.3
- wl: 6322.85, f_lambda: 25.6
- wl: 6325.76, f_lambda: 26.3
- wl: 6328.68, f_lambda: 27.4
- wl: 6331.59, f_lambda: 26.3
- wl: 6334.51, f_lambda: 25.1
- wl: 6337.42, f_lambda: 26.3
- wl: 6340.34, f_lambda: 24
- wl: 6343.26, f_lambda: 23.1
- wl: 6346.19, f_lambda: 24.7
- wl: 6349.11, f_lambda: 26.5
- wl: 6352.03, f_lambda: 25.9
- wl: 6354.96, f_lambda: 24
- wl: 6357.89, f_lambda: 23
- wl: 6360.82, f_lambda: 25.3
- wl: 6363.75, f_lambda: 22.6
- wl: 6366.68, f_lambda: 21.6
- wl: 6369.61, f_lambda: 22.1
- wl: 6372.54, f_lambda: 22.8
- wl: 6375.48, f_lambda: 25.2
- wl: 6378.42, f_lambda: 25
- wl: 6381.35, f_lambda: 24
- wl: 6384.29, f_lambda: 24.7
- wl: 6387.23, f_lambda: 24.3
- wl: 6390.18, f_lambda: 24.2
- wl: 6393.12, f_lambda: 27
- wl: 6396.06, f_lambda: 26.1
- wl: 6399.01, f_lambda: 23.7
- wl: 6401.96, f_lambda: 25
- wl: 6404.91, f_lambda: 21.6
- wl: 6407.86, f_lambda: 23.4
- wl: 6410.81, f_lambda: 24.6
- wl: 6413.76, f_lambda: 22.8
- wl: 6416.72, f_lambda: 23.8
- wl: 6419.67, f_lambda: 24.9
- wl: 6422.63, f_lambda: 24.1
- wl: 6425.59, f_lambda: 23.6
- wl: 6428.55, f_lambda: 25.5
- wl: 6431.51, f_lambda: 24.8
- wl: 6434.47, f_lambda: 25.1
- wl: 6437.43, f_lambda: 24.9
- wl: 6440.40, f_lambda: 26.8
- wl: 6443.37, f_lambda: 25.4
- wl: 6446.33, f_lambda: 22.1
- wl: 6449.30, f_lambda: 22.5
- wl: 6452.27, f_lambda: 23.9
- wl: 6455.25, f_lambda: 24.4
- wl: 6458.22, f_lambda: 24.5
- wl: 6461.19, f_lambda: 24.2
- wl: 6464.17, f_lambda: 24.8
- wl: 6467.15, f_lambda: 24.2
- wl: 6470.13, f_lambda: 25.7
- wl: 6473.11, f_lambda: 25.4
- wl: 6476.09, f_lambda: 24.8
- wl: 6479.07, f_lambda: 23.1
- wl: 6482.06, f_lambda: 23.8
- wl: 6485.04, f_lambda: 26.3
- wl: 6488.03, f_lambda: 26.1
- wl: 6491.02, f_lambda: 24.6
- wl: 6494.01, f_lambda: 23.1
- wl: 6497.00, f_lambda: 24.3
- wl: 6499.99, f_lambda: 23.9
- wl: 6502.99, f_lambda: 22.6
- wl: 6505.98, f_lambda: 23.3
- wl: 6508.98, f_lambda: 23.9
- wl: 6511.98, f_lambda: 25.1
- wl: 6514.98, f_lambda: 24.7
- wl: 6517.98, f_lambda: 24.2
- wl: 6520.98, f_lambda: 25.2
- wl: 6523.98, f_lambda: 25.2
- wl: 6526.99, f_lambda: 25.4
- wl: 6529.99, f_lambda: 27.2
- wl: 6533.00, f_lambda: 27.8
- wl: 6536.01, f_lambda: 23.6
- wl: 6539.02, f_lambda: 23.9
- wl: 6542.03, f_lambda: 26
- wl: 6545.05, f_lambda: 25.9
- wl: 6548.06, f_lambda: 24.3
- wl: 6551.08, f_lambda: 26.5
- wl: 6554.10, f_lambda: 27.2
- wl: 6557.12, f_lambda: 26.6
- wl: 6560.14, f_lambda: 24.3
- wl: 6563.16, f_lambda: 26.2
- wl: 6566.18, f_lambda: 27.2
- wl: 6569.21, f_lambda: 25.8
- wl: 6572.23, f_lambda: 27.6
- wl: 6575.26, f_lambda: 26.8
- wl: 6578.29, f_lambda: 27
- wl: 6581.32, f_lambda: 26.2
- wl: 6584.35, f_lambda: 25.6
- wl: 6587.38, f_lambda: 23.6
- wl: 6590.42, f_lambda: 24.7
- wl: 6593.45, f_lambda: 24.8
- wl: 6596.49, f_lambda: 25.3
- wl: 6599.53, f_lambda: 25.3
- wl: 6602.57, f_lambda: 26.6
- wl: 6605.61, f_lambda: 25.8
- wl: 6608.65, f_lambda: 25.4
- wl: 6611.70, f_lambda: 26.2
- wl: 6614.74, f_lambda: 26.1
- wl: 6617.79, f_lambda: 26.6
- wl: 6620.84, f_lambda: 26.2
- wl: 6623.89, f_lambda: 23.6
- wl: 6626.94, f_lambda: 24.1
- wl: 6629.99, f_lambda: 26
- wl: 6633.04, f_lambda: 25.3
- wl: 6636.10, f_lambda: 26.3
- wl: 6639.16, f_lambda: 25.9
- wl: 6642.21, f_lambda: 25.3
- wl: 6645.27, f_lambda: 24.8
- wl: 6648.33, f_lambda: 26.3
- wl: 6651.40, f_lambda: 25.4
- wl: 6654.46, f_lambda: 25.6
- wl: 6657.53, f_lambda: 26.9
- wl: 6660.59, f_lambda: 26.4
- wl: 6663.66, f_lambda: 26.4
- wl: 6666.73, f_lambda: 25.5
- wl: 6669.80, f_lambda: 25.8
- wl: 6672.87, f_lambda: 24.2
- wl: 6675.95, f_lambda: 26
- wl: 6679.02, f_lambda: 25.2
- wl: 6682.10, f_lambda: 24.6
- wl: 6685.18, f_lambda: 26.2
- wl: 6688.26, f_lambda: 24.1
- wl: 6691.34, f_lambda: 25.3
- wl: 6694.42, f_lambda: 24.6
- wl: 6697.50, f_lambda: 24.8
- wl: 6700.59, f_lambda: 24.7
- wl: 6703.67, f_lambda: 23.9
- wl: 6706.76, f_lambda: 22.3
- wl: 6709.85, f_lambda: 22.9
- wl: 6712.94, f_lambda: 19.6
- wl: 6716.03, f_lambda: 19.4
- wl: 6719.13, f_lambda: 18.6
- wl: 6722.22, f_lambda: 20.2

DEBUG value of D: 49.4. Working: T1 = 24.6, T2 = 24.8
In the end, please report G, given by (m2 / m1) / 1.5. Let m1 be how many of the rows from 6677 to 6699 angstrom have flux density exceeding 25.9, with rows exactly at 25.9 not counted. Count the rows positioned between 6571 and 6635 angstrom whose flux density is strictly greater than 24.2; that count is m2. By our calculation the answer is 12.0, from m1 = 1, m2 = 18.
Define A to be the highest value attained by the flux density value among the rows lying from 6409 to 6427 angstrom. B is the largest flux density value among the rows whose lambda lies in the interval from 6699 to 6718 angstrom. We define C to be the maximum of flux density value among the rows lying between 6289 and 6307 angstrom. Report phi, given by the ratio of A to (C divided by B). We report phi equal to 25.4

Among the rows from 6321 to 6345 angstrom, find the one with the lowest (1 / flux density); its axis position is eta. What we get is 6328.68 angstrom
